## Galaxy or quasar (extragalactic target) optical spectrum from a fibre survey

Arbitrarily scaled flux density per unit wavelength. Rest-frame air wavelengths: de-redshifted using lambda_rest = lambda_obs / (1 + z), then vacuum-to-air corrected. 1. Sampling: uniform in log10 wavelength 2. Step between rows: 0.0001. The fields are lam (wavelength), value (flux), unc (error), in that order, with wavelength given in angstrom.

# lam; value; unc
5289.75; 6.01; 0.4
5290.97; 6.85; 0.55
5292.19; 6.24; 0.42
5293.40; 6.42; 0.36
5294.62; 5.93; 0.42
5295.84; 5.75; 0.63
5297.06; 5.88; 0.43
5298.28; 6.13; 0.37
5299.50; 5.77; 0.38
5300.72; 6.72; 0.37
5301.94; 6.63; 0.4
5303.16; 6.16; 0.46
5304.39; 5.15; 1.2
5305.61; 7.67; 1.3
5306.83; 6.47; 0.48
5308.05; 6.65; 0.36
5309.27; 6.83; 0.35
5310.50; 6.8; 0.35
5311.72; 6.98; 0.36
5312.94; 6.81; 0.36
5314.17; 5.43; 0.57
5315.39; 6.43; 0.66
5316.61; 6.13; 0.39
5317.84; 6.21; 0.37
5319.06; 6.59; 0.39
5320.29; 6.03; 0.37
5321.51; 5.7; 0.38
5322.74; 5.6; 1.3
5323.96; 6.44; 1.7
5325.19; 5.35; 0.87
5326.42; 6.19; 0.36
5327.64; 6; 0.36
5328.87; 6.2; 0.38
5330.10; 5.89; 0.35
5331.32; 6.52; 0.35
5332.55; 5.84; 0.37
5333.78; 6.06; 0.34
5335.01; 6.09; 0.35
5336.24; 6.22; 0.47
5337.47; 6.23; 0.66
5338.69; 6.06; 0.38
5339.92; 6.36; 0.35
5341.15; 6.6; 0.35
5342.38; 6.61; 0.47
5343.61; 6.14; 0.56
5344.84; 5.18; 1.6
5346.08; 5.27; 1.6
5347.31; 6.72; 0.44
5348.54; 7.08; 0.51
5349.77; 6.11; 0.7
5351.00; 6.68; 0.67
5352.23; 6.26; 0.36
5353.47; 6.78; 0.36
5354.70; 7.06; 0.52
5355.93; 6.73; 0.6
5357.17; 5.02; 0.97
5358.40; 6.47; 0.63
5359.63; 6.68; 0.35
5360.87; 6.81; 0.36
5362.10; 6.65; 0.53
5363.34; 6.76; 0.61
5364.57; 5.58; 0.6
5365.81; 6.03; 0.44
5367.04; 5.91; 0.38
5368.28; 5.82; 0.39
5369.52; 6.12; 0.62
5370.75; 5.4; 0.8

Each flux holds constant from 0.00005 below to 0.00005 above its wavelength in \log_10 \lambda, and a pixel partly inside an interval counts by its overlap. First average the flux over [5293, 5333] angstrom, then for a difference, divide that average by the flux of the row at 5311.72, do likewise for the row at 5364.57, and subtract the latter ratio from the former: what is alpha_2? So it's -0.22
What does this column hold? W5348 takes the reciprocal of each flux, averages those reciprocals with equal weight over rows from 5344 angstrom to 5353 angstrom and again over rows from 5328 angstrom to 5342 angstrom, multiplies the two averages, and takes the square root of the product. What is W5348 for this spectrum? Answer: 0.163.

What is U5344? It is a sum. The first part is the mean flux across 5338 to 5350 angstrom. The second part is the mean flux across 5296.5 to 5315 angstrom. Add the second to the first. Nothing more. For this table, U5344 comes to 12.62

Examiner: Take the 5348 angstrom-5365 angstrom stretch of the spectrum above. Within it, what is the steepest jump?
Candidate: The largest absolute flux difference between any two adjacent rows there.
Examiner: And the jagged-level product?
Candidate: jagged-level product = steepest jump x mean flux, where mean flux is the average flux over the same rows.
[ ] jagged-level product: 11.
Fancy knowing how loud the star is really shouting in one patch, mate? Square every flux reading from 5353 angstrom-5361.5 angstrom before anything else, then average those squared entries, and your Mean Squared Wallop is 42.7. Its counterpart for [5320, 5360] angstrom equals 38.5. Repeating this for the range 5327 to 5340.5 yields 37.7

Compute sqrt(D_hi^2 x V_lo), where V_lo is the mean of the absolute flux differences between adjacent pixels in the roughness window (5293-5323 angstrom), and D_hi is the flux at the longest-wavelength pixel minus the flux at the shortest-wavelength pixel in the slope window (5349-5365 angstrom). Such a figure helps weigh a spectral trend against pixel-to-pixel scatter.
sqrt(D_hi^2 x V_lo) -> 0.38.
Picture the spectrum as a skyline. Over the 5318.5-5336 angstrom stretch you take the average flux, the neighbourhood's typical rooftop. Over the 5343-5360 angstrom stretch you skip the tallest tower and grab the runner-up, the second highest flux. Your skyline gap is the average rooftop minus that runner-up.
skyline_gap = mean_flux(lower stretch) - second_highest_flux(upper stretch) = -1.0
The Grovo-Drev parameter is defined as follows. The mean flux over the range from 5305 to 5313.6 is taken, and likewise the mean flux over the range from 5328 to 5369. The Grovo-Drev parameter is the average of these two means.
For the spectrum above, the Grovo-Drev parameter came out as 6.57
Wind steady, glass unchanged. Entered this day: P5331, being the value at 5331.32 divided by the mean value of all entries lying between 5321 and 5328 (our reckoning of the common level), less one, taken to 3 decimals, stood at 0.109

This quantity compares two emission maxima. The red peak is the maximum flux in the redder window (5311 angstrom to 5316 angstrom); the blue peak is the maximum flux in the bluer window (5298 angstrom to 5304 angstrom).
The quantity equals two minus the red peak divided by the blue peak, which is 0.961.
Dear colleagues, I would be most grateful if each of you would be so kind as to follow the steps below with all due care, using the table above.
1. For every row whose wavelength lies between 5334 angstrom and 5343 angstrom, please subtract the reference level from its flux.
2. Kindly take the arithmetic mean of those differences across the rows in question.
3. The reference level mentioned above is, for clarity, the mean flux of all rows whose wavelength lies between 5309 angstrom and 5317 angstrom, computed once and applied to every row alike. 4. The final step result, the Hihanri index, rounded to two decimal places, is -0.18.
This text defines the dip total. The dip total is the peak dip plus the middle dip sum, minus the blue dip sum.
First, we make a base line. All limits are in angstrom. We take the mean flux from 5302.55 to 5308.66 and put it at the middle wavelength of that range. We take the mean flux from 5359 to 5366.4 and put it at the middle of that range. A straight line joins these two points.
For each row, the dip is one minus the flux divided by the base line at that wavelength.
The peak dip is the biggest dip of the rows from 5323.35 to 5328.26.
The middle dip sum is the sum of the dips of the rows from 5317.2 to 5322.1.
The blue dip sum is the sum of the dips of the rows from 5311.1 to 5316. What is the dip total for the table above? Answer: 0.34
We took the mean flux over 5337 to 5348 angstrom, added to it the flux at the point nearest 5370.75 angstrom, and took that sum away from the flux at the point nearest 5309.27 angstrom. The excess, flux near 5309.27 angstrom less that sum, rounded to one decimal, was -4.7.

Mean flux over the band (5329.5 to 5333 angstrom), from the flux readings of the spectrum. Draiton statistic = 6.1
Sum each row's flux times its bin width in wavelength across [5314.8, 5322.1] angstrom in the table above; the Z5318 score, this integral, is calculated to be 45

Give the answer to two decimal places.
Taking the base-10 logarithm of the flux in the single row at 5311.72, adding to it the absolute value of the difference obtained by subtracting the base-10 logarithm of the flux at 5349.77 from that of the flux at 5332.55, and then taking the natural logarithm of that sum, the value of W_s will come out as -0.15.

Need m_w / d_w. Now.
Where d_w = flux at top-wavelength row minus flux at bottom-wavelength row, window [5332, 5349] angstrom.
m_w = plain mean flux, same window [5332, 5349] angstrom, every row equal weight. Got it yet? 5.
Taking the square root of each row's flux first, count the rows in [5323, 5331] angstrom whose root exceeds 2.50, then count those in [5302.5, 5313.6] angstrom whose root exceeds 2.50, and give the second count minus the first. 6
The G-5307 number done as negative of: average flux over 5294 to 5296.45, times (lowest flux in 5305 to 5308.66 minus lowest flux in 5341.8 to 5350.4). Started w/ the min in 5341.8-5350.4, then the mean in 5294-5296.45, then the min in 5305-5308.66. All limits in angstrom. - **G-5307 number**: -8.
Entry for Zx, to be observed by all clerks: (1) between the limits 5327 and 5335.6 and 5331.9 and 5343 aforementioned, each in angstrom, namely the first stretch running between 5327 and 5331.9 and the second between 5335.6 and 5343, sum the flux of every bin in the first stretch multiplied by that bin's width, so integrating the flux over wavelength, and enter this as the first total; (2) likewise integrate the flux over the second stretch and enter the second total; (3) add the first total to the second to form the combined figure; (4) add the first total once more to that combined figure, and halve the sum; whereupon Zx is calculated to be 54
